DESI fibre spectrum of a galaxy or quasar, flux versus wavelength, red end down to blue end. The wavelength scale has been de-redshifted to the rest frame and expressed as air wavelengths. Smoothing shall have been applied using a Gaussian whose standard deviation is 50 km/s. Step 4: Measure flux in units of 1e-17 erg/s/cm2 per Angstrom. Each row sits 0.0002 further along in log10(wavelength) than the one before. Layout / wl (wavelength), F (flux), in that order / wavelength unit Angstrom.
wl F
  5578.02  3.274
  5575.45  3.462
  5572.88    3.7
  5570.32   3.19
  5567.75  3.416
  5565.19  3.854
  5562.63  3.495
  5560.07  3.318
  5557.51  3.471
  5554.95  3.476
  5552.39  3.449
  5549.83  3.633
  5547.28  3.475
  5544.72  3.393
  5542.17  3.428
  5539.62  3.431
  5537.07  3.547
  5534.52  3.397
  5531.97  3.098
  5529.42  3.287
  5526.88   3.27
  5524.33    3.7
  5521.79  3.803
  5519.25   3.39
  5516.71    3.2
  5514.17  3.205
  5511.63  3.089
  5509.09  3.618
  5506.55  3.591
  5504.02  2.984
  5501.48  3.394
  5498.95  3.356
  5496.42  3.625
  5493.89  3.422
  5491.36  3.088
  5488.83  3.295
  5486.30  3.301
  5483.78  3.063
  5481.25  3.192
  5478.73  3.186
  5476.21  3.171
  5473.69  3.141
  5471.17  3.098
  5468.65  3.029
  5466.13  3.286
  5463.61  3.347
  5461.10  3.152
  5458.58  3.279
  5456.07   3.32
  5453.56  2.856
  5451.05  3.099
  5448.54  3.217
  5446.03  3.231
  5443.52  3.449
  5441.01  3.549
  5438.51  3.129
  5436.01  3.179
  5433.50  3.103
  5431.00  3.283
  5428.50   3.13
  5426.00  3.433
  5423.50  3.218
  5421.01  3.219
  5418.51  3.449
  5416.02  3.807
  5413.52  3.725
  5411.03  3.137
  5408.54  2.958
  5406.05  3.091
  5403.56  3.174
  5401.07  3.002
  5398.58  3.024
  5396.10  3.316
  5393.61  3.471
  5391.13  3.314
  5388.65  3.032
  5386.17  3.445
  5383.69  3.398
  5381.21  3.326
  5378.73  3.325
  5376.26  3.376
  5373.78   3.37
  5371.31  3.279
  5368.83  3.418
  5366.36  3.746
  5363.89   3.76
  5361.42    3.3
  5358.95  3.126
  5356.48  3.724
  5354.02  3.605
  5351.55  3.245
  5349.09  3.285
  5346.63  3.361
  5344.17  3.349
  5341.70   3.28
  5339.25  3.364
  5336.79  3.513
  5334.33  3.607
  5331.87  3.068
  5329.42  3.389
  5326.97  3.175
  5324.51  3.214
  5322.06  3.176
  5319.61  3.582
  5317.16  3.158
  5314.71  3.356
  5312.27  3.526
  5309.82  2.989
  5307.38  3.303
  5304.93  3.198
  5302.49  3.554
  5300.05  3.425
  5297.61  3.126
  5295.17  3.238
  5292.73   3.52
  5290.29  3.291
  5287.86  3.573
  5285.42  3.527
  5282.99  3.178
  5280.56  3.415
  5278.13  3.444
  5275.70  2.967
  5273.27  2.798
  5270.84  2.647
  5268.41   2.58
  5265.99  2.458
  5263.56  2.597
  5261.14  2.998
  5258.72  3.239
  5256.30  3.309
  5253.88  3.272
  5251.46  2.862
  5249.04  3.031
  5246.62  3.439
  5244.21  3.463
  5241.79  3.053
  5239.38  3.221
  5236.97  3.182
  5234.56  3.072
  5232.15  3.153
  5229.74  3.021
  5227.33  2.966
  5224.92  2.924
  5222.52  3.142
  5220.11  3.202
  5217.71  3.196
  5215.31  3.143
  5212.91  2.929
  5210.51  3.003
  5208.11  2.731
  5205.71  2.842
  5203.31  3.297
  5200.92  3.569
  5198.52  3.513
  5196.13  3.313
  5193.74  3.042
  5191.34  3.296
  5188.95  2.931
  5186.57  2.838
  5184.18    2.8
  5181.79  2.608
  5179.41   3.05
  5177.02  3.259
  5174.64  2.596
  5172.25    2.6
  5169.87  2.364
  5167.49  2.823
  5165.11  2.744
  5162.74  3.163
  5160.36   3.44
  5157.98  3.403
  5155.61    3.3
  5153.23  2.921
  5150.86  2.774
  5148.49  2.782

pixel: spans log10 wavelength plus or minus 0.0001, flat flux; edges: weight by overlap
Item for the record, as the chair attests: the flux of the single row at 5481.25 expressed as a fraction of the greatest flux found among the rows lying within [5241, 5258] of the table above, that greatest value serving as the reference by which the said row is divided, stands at 0.92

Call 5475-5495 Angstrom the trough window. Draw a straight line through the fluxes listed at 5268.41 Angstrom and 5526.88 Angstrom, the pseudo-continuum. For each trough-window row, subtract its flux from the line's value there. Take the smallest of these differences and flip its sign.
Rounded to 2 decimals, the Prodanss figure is 0.24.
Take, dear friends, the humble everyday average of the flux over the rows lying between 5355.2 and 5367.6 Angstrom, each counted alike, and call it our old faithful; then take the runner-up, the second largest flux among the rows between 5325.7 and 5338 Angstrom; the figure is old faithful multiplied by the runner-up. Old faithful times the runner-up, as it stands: 12.4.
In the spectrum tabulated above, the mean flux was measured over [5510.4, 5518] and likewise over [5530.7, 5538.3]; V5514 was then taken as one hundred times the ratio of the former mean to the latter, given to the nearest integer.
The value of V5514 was 95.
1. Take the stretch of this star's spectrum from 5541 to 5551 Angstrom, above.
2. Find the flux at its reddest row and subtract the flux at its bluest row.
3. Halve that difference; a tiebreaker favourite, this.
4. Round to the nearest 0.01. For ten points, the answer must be 0.10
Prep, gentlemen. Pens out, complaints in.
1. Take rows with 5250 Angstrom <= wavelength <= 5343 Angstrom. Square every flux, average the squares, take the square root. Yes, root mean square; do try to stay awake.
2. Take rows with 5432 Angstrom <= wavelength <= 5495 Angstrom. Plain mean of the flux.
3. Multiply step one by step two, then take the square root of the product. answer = 3.21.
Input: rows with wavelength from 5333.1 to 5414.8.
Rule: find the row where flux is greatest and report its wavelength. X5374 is 5363.89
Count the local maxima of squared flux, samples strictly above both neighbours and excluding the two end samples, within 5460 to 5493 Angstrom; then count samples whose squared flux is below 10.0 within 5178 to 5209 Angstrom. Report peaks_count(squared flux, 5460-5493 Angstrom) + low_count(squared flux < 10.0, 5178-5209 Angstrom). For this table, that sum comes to 11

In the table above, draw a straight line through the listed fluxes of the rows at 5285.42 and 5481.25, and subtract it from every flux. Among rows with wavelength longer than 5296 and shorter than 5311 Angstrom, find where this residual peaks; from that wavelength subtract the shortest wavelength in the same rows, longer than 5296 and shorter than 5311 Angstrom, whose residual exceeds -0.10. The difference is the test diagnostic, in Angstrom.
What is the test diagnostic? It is 2.4 Angstrom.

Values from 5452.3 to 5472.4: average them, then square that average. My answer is 10.1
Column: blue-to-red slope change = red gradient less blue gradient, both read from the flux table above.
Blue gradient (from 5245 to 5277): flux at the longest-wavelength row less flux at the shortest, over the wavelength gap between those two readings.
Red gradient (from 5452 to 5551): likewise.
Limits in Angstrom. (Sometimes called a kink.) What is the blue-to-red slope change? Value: 0.024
